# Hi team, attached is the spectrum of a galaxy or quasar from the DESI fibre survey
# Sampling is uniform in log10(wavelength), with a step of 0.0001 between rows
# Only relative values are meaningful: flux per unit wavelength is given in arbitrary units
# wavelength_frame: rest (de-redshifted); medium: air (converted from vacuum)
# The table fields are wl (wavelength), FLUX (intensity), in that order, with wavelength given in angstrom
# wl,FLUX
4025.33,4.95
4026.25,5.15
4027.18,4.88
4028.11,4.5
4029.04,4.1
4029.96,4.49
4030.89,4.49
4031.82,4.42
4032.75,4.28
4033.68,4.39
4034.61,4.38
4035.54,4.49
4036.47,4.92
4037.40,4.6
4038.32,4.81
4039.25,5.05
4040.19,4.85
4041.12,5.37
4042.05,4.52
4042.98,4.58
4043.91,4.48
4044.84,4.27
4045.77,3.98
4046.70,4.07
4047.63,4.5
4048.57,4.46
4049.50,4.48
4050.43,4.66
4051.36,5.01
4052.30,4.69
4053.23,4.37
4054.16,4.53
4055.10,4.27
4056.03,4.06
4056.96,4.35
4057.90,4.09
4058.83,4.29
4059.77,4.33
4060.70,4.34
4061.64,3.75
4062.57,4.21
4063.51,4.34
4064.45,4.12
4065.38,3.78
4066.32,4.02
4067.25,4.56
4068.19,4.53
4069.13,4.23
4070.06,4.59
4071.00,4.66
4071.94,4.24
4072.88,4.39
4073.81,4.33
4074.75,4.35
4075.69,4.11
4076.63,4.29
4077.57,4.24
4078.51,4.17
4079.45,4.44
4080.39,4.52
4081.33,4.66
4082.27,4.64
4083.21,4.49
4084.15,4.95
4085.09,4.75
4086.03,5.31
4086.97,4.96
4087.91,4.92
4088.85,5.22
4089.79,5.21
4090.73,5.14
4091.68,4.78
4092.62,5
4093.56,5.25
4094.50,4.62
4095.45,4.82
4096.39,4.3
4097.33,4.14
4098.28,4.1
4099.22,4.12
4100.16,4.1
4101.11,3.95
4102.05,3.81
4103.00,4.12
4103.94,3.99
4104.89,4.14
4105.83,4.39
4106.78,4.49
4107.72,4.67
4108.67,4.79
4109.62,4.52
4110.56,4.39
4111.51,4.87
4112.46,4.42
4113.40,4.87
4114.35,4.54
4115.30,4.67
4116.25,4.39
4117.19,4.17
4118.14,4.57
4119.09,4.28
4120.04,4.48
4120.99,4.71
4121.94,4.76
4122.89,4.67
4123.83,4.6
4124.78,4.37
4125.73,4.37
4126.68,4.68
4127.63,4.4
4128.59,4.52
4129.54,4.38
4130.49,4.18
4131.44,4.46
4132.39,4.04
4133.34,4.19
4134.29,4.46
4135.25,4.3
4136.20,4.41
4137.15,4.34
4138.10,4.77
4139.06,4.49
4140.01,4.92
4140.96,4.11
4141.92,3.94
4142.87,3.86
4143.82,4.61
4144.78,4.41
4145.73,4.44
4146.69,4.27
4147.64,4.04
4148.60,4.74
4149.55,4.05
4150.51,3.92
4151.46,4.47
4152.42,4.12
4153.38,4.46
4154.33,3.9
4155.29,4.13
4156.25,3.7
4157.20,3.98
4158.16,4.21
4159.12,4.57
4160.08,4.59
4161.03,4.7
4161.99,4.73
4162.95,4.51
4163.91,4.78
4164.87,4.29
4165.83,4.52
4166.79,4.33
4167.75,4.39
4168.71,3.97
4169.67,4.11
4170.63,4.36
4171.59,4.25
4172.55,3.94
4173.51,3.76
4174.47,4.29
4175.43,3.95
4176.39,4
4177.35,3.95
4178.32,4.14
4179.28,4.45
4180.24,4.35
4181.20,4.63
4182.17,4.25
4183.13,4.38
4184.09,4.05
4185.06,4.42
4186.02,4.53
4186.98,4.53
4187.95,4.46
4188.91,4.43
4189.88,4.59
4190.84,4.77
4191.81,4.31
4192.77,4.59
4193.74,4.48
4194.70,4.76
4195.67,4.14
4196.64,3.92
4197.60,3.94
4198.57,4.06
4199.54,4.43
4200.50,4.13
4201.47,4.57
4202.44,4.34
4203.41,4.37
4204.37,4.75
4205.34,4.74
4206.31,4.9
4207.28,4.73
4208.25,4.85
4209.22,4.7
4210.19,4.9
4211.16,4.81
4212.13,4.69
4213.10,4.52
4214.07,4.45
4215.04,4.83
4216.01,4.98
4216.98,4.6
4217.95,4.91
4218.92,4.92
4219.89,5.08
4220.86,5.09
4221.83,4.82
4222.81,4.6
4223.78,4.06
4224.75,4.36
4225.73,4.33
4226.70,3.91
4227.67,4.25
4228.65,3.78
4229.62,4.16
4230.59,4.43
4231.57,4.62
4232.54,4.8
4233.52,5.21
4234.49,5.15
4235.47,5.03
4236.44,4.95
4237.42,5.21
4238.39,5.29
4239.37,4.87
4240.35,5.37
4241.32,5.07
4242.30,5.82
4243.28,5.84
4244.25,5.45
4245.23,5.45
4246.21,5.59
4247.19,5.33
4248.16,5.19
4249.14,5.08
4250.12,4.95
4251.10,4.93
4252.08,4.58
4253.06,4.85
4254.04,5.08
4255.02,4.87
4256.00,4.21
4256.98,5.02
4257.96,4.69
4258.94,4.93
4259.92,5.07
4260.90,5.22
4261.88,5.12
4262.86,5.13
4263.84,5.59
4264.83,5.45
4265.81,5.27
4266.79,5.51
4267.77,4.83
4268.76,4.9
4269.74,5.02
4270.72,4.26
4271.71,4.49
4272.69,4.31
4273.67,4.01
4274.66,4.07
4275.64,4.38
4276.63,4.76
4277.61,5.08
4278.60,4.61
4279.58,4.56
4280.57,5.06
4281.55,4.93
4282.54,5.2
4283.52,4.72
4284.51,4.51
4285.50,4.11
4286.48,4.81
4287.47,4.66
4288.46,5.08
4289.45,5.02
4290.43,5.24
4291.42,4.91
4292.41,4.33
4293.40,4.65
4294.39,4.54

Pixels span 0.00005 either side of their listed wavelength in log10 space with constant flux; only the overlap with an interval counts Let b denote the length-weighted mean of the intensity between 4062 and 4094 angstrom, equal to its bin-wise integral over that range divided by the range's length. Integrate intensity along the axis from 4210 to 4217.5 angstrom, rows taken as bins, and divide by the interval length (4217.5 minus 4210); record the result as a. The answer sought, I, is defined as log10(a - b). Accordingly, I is -0.8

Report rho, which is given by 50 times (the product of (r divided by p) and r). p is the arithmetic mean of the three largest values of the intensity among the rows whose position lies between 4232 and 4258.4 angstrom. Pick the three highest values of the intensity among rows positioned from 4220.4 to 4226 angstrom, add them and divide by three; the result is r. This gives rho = 203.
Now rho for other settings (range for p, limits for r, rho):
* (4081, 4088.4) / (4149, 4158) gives 187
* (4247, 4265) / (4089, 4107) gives 248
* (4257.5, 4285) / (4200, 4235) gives 240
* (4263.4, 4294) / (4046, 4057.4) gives 208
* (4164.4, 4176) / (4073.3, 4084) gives 240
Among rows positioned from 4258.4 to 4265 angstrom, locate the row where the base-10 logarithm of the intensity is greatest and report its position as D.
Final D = 4263.84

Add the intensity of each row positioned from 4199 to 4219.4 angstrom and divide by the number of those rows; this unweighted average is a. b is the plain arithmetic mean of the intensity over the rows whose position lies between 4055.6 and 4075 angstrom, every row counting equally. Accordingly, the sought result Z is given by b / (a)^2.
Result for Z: 0.195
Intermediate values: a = 4.7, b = 4.26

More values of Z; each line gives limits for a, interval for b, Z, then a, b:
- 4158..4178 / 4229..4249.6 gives 0.279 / 4.3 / 5.14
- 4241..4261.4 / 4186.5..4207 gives 0.170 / 5.1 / 4.44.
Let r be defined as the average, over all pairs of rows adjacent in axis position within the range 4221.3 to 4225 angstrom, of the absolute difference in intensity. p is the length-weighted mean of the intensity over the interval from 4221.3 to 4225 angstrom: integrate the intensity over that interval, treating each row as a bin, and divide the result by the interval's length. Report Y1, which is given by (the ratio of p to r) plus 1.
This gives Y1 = 14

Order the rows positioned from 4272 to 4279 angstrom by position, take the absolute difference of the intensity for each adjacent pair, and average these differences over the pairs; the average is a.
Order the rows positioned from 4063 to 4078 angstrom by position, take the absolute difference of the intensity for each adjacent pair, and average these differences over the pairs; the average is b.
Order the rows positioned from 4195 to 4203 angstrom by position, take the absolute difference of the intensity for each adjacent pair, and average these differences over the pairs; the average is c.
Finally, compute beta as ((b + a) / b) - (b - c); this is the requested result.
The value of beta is 2.46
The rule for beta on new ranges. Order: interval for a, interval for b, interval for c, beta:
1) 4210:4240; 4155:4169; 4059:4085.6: 1.94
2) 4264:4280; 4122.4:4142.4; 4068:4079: 2.10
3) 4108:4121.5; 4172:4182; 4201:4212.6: 2.24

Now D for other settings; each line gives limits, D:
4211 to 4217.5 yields 4216.01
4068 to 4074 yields 4071.00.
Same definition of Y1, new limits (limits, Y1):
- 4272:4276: 20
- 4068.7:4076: 24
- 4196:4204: 21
